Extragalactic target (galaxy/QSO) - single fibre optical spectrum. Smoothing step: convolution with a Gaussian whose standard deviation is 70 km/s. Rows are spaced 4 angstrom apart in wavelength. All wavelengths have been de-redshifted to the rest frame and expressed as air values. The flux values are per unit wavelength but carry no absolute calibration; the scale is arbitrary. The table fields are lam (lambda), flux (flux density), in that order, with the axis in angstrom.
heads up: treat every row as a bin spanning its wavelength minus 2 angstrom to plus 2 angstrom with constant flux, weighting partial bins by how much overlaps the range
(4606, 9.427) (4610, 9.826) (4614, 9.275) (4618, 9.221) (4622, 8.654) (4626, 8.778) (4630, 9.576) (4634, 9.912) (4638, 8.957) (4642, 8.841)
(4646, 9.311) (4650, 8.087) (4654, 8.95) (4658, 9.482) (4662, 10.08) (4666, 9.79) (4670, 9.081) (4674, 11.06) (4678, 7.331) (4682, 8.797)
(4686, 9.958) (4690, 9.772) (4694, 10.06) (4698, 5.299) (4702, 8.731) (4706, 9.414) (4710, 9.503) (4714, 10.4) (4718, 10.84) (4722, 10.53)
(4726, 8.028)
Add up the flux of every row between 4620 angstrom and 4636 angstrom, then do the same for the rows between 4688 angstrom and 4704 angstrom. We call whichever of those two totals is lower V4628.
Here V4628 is 34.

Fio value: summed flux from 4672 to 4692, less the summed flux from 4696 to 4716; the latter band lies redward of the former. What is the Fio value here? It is 3.6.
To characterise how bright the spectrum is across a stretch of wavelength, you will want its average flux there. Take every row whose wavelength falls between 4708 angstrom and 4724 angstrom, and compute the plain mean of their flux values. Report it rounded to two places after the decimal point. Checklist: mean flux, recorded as 10.32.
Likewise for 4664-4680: 9.32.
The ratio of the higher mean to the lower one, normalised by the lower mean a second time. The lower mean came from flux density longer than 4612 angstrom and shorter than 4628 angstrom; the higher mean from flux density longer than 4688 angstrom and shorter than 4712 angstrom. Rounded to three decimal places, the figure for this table 0.109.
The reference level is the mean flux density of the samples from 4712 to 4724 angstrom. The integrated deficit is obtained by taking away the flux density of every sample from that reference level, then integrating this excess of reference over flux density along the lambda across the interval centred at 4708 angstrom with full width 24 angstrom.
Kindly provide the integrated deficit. 37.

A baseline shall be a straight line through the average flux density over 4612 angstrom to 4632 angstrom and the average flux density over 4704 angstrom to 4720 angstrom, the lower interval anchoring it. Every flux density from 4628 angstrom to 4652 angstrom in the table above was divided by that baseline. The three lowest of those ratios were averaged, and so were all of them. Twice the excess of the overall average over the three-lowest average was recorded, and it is 0.112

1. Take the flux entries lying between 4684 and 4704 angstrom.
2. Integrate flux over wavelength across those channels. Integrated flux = 175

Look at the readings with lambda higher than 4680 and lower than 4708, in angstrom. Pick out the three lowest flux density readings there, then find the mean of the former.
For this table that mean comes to 7.6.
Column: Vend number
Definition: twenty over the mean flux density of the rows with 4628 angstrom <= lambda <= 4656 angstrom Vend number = 2.20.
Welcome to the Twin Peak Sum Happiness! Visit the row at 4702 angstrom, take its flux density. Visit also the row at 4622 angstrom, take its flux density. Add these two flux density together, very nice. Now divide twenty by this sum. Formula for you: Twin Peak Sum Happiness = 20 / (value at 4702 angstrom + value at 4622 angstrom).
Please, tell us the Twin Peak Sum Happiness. 1.15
